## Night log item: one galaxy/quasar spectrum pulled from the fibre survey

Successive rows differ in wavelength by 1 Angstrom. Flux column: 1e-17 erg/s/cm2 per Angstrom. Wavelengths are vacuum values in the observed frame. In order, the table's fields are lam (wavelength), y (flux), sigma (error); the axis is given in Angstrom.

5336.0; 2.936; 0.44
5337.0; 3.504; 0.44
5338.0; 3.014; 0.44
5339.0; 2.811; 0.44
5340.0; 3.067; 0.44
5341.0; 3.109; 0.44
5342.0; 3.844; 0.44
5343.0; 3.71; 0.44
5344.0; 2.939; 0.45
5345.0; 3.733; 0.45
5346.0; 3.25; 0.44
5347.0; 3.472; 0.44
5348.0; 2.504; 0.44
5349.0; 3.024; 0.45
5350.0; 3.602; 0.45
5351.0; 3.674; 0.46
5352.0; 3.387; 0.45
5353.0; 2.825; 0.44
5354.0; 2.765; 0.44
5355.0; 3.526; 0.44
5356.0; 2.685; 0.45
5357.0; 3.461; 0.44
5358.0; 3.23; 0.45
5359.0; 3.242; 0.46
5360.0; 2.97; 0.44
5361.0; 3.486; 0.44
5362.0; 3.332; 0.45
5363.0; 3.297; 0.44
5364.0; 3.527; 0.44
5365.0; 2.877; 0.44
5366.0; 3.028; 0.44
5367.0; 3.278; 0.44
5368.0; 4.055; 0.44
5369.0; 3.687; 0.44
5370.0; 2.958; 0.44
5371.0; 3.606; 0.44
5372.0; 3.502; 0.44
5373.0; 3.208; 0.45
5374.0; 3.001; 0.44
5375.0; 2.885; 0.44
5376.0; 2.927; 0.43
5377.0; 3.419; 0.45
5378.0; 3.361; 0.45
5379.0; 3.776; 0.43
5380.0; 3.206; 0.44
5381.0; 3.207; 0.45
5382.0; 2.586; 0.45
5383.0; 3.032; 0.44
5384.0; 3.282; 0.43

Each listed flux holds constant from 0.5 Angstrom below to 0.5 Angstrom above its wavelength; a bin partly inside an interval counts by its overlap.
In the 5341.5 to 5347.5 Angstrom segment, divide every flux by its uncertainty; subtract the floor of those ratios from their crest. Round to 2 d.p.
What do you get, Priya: 2.21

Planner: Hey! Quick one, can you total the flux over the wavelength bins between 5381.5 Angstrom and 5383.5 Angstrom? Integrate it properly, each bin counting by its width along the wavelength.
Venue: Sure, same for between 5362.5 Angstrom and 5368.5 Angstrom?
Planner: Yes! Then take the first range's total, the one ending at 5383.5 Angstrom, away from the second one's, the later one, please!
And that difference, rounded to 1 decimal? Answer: 14.4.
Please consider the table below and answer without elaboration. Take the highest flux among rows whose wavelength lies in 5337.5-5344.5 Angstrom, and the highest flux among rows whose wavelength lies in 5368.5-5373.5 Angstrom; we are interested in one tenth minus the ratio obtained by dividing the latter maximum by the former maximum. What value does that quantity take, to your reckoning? -0.86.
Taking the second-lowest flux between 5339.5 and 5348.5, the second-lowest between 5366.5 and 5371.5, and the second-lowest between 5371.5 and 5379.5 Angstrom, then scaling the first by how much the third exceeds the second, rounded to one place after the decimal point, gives -1.0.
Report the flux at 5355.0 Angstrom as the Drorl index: 3.526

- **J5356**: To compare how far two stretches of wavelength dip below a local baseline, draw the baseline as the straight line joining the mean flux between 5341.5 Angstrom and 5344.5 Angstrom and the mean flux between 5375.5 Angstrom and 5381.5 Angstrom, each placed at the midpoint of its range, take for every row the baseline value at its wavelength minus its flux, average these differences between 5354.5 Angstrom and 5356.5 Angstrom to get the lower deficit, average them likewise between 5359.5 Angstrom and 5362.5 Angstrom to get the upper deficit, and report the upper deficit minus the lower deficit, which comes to -0.19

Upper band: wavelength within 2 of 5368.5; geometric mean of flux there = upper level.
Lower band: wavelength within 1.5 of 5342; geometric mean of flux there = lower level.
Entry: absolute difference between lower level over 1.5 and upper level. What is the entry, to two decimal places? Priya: 1.11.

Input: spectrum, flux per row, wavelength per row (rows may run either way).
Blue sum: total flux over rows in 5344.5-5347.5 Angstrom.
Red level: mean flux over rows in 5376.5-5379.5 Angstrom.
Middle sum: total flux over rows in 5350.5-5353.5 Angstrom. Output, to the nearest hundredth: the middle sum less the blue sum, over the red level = -0.16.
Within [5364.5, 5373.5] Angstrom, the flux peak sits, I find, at 5368.0 Angstrom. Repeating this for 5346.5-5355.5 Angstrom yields 5351.0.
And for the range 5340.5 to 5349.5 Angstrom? 5342.0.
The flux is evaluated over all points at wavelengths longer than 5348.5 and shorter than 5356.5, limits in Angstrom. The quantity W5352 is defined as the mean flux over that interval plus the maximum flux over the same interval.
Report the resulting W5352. 6.9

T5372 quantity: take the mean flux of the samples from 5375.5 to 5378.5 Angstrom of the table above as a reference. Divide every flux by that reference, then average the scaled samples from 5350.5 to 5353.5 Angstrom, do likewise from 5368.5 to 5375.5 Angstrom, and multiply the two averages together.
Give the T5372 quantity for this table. 1.03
